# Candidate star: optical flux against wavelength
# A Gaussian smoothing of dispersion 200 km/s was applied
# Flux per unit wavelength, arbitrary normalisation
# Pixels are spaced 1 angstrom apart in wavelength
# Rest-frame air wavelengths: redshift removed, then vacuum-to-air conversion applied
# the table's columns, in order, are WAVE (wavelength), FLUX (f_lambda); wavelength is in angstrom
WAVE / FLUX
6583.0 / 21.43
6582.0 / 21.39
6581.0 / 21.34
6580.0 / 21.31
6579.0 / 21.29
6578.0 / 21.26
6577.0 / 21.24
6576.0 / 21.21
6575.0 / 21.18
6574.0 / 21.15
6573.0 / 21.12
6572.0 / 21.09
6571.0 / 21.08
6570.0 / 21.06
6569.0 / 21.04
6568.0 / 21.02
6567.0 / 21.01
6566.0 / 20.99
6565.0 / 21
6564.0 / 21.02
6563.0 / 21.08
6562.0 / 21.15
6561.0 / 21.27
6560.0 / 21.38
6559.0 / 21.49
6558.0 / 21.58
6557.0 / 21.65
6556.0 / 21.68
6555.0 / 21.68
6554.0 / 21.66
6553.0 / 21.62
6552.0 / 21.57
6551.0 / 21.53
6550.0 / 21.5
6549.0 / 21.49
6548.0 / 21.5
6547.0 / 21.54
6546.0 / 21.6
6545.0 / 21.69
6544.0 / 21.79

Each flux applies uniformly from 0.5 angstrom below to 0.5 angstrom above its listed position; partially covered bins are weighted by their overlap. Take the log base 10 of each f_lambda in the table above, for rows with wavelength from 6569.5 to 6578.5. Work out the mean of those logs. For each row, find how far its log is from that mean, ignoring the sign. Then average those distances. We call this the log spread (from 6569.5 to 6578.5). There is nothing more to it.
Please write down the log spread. 0.0012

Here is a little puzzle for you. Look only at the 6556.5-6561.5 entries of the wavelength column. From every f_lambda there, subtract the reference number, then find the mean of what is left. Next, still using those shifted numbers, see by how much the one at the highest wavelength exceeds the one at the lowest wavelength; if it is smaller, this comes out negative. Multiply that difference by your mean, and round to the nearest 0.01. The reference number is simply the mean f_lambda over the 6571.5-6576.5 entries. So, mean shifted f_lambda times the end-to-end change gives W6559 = -0.12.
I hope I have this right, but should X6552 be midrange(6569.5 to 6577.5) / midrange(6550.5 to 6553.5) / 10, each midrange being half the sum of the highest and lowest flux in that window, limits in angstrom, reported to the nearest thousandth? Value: 0.098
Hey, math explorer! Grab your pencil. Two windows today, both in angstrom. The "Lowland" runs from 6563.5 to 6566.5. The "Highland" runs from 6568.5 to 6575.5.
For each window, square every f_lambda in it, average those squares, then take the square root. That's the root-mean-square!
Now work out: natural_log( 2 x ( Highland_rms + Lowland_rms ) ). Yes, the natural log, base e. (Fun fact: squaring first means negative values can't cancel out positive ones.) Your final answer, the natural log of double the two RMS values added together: 4.43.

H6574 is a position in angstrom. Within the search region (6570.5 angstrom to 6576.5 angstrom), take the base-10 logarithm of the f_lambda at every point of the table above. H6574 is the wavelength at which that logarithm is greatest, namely 6576.0 angstrom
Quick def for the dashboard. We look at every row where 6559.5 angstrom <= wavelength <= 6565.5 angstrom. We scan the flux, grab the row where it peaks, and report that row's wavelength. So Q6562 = 6560.0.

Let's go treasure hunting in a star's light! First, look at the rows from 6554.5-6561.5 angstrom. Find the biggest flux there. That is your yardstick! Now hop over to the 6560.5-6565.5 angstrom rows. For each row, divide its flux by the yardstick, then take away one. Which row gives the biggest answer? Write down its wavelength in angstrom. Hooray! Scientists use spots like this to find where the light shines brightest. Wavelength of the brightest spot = 6561.0 angstrom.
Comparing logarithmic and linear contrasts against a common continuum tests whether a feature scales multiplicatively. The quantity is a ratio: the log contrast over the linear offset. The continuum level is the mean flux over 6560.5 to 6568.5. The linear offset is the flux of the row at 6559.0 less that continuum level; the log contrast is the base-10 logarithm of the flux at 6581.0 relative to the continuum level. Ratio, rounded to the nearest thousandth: 0.013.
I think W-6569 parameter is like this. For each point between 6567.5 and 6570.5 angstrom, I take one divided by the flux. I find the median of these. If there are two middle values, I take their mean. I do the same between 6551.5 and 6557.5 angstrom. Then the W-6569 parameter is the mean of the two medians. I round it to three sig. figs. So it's 0.0469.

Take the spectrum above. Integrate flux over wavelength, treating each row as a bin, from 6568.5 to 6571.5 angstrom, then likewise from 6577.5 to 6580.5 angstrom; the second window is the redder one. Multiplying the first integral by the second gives 4035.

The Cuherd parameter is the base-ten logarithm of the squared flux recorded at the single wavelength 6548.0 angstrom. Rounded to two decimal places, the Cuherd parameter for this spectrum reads 2.66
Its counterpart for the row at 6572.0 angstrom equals 2.65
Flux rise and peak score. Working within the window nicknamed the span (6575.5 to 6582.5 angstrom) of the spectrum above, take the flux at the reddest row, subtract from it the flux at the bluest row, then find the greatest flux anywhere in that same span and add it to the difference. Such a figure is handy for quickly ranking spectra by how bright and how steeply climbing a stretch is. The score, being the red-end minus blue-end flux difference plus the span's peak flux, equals 21.6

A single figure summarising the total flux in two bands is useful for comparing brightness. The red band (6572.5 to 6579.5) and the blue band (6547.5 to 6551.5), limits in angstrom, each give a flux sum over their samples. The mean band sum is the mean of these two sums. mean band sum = 117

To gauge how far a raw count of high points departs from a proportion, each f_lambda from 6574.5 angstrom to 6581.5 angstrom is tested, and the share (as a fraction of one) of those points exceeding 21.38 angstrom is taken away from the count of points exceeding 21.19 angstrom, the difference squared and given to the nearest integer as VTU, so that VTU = 36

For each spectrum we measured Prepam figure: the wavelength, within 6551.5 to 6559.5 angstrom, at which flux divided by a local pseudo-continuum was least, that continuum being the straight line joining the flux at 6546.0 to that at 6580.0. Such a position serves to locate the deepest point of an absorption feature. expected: 6559.0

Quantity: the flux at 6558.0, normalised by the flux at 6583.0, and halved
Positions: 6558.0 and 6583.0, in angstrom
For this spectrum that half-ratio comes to 0.503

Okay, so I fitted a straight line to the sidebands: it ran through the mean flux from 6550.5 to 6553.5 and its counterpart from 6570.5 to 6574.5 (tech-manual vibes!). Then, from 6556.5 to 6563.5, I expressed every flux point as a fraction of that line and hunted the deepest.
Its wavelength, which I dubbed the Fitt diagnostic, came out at 6563.0 angstrom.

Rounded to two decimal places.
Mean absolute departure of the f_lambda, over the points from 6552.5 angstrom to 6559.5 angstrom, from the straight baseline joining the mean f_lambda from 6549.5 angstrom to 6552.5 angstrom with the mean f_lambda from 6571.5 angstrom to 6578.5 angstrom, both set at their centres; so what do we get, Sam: 0.16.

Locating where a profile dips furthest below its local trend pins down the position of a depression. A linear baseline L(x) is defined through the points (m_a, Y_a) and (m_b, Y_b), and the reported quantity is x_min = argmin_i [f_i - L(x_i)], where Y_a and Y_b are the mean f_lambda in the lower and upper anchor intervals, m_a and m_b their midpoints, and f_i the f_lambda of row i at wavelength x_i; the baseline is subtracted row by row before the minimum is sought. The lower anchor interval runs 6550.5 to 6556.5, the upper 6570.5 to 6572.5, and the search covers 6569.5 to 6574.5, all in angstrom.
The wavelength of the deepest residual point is 6570.0 angstrom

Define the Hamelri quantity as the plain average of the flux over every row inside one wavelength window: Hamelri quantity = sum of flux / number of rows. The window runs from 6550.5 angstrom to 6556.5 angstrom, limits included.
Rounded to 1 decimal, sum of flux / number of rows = 21.6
